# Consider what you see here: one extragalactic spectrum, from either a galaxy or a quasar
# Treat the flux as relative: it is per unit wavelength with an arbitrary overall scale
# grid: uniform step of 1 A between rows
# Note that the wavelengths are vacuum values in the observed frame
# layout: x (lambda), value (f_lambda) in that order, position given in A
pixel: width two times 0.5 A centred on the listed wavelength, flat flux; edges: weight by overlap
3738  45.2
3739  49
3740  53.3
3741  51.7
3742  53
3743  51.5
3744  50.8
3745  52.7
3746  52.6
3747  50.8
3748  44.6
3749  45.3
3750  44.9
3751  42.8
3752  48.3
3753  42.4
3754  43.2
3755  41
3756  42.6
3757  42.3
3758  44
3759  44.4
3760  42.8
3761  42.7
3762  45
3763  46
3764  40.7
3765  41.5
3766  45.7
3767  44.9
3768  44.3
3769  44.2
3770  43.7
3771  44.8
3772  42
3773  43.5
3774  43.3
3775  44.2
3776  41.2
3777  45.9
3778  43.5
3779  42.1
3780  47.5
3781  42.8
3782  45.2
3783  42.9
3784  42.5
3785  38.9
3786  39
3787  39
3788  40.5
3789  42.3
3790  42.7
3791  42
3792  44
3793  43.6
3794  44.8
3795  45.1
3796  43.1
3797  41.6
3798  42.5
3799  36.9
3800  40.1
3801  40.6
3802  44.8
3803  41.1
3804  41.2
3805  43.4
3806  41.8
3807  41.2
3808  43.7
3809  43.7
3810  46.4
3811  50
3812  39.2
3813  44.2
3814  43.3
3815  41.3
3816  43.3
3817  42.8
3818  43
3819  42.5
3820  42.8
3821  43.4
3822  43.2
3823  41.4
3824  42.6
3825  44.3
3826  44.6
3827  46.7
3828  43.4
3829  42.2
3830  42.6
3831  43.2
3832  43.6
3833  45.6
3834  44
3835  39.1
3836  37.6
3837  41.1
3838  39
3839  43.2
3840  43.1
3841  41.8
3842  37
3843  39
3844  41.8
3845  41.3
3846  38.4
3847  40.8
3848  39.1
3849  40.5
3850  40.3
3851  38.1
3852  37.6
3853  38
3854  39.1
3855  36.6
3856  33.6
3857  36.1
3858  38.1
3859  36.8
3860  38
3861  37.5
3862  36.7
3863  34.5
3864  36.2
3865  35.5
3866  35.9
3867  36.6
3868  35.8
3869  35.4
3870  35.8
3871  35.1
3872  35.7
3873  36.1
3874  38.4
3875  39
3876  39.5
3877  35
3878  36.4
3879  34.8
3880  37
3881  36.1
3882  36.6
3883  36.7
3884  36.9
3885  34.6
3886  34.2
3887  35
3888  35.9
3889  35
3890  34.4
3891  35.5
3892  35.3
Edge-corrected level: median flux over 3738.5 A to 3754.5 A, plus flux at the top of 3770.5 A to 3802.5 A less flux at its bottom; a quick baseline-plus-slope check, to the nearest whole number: 50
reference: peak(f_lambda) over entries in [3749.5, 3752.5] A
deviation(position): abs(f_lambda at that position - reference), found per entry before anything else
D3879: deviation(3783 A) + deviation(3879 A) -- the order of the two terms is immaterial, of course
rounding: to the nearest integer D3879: 19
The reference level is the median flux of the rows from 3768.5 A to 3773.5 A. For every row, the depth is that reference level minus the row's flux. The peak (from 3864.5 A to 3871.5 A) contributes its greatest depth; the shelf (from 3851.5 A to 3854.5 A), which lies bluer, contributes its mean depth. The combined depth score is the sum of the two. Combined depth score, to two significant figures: 14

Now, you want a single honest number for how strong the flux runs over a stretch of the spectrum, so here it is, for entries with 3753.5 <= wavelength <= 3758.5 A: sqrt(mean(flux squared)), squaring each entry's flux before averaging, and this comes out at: 43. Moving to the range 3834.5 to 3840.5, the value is 41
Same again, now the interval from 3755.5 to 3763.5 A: 44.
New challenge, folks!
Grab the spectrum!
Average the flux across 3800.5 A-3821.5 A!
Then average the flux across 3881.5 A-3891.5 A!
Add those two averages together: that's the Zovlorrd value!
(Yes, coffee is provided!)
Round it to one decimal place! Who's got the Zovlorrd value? 78.5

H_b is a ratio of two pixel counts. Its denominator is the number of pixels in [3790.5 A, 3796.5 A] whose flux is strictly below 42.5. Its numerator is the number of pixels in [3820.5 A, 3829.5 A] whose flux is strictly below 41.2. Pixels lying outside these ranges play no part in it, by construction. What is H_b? 0.0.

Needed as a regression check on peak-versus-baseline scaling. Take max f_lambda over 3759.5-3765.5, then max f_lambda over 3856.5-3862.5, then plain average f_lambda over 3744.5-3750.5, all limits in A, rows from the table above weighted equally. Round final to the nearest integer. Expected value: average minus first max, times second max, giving 95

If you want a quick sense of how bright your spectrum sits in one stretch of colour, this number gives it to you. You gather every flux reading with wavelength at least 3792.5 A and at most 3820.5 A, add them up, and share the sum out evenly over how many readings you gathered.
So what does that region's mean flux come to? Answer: 42.8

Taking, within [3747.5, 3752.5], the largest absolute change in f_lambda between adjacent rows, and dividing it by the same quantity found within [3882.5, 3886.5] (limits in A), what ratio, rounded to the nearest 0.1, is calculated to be 2.4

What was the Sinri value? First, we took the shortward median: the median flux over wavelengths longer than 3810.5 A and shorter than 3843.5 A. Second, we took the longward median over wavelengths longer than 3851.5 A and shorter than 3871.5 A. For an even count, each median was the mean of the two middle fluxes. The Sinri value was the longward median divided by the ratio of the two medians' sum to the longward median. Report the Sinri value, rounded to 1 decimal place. 16.7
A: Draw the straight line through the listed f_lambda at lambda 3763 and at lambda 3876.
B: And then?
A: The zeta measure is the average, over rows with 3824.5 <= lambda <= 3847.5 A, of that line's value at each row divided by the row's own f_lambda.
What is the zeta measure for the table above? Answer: 1.001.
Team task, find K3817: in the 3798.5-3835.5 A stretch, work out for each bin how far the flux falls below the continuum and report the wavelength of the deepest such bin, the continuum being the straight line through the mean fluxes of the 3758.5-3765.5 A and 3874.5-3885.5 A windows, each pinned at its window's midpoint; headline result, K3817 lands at 3799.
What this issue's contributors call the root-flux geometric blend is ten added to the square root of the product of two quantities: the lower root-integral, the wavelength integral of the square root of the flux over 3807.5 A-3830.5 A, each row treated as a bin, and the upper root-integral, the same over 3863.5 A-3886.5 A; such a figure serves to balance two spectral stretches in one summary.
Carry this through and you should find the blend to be 155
